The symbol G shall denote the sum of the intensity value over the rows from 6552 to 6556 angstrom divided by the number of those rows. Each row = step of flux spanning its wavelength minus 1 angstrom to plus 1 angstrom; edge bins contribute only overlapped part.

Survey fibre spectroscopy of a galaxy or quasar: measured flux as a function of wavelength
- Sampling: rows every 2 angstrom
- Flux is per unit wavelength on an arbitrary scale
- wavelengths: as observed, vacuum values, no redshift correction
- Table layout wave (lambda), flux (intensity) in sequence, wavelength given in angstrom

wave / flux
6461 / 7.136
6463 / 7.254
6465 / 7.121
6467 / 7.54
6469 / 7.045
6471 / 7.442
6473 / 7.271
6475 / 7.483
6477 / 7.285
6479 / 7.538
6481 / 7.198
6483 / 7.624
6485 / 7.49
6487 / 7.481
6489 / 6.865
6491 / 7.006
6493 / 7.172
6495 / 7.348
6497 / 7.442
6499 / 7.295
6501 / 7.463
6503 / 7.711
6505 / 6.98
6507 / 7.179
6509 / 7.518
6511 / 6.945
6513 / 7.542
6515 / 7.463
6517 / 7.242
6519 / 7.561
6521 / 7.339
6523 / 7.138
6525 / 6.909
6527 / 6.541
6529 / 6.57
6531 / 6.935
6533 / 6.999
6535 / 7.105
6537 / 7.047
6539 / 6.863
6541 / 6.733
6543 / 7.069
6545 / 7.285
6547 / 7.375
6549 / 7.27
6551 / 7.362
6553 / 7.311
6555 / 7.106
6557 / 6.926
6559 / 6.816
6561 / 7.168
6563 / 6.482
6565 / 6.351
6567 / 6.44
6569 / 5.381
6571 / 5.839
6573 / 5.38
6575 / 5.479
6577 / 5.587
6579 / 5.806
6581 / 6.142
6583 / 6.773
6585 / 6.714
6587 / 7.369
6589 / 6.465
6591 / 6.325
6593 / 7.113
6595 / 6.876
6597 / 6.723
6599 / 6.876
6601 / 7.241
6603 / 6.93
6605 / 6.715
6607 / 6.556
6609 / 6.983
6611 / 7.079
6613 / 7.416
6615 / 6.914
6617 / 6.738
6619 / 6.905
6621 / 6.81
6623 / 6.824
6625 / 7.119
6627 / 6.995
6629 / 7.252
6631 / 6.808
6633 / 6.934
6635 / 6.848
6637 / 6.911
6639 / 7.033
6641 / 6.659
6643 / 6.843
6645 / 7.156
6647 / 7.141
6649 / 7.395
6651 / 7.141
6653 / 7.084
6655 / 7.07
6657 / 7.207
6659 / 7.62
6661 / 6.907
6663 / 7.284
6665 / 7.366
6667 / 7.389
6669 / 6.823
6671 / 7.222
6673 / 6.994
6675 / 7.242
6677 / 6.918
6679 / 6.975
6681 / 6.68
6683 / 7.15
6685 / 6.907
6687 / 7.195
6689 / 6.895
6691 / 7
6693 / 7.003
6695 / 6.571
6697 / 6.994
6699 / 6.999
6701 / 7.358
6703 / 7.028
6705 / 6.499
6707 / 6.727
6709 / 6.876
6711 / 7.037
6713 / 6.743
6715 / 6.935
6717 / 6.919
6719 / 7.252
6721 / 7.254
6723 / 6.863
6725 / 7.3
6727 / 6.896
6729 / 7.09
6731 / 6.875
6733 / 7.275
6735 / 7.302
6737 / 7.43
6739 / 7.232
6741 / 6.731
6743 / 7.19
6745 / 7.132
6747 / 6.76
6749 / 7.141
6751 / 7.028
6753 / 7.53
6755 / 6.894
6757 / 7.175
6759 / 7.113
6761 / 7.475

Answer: 7.21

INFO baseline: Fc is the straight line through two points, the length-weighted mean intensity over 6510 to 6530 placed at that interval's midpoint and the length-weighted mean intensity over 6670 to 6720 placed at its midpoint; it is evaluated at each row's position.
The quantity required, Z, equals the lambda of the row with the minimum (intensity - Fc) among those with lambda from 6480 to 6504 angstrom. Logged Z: 6489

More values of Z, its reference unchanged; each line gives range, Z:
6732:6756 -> 6741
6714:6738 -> 6723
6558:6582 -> 6569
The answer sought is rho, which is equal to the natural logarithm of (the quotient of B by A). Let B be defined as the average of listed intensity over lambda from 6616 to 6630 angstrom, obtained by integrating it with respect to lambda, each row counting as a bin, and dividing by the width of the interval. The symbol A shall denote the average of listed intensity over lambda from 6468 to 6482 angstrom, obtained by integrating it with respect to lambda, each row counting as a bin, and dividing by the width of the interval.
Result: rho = -0.05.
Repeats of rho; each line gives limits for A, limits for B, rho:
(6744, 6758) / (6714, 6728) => 0.00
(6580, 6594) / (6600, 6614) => 0.04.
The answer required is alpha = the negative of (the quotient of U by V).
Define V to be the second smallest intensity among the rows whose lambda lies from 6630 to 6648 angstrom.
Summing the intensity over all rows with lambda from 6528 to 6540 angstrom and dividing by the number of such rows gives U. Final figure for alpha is -1.02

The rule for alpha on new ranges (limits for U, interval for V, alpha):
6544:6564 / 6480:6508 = -1.02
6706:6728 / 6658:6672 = -1.01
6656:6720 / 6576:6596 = -1.21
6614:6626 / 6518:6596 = -1.28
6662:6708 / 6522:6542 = -1.07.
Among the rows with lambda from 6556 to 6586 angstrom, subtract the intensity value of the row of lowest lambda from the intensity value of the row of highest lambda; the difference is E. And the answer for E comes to -0.21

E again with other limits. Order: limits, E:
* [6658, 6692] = -0.62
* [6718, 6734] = 0.02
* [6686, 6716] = -0.26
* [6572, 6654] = 1.70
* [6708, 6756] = 0.02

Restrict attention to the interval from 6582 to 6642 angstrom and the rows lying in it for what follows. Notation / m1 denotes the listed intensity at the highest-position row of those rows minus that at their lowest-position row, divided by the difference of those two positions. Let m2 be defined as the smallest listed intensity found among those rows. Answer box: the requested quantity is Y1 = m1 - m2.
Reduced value -6.3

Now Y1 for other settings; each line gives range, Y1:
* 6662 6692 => -6.7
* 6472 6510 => -6.9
